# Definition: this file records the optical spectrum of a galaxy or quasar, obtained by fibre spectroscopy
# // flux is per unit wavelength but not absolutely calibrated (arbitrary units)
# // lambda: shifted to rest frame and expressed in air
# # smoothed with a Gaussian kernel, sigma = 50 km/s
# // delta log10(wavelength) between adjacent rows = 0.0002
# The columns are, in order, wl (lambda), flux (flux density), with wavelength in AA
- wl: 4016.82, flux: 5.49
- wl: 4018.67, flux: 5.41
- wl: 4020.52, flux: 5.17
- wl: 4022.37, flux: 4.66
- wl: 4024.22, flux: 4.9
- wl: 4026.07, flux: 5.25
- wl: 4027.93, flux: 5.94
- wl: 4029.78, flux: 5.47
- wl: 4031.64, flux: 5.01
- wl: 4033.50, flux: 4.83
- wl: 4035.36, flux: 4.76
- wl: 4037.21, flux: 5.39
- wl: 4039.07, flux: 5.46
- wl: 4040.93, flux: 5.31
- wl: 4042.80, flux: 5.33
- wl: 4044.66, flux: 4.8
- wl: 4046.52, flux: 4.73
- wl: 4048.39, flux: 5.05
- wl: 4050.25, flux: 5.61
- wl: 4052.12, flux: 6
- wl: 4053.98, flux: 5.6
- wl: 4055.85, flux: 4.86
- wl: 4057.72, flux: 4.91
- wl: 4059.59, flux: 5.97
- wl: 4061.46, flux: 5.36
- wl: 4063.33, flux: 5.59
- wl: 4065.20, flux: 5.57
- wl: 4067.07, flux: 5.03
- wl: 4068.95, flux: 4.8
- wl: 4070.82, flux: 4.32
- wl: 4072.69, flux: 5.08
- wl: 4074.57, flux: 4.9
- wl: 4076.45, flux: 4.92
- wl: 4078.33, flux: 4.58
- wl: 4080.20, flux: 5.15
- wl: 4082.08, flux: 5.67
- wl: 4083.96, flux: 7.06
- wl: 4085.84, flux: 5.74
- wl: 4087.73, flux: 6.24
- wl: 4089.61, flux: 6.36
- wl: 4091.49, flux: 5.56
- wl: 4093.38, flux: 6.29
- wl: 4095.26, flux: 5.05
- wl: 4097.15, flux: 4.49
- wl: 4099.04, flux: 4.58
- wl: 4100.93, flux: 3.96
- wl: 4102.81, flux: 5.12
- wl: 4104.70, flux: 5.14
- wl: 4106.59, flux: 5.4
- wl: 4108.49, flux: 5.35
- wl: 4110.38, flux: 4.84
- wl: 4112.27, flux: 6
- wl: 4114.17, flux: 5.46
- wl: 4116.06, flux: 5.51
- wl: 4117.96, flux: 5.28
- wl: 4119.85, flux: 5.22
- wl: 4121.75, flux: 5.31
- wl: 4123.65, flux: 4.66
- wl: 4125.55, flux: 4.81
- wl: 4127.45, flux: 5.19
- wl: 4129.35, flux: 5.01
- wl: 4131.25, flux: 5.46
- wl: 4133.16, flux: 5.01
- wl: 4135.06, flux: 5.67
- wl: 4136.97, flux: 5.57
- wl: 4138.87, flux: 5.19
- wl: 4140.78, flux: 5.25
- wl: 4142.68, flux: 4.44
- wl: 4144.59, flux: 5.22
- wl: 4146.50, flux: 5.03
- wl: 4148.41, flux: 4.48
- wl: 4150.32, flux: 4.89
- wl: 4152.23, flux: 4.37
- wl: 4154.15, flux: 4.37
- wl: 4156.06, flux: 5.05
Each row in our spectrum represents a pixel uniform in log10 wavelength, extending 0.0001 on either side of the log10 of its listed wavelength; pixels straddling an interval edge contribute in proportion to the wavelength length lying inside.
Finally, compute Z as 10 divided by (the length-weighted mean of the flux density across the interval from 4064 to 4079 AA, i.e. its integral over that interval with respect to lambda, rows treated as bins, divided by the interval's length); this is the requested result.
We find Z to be 2.03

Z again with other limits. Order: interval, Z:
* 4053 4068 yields 1.86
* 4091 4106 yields 1.99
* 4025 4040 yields 1.90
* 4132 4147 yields 1.93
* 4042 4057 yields 1.91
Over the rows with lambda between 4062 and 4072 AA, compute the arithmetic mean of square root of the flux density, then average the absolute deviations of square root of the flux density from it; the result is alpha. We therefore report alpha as 0.092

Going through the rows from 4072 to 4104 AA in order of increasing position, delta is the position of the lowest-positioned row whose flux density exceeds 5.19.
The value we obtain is 4082.08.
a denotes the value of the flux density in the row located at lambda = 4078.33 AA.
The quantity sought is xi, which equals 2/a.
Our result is 0.437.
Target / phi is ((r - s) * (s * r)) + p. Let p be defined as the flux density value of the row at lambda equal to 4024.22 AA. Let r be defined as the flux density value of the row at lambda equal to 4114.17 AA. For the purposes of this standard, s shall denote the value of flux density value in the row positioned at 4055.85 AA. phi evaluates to 21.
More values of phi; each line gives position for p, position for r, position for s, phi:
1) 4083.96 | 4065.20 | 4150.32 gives 26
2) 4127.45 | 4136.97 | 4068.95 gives 26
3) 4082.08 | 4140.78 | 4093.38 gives -29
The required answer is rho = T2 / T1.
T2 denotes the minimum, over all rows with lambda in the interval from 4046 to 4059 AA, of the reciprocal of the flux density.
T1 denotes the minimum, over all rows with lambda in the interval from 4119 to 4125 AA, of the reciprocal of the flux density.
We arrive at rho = 0.885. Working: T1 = 0.188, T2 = 0.167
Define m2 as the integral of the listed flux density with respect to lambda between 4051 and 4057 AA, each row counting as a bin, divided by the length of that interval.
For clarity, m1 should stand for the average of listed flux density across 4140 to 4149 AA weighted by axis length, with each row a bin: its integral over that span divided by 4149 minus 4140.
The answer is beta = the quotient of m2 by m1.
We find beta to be 1.12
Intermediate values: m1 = 4.9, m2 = 5.47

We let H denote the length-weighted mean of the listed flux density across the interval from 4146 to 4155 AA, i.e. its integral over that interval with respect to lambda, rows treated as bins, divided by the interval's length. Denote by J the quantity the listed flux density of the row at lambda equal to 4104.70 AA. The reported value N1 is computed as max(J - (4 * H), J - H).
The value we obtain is 0.5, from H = 4.6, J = 5.14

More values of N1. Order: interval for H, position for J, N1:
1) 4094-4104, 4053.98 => 0.9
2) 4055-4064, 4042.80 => 0.0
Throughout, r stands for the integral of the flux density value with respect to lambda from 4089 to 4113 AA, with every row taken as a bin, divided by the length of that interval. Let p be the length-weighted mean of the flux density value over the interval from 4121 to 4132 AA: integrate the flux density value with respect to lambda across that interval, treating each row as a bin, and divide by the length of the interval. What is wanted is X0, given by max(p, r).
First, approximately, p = 5.06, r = 5.22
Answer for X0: 5.22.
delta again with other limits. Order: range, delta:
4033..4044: 4037.21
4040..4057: 4040.93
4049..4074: 4050.25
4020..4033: 4026.07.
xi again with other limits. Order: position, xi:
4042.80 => 0.375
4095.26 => 0.396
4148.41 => 0.446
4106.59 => 0.370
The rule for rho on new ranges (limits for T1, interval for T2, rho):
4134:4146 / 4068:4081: 1.101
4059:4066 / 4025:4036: 1.005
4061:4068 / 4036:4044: 1.024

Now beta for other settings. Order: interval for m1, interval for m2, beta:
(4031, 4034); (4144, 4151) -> 0.99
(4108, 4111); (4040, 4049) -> 0.99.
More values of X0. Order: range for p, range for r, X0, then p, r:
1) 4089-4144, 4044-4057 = 5.24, 5.21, 5.24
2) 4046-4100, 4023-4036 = 5.35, 5.35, 5.16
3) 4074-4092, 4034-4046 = 5.64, 5.64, 5.15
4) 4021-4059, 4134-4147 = 5.20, 5.20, 5.20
